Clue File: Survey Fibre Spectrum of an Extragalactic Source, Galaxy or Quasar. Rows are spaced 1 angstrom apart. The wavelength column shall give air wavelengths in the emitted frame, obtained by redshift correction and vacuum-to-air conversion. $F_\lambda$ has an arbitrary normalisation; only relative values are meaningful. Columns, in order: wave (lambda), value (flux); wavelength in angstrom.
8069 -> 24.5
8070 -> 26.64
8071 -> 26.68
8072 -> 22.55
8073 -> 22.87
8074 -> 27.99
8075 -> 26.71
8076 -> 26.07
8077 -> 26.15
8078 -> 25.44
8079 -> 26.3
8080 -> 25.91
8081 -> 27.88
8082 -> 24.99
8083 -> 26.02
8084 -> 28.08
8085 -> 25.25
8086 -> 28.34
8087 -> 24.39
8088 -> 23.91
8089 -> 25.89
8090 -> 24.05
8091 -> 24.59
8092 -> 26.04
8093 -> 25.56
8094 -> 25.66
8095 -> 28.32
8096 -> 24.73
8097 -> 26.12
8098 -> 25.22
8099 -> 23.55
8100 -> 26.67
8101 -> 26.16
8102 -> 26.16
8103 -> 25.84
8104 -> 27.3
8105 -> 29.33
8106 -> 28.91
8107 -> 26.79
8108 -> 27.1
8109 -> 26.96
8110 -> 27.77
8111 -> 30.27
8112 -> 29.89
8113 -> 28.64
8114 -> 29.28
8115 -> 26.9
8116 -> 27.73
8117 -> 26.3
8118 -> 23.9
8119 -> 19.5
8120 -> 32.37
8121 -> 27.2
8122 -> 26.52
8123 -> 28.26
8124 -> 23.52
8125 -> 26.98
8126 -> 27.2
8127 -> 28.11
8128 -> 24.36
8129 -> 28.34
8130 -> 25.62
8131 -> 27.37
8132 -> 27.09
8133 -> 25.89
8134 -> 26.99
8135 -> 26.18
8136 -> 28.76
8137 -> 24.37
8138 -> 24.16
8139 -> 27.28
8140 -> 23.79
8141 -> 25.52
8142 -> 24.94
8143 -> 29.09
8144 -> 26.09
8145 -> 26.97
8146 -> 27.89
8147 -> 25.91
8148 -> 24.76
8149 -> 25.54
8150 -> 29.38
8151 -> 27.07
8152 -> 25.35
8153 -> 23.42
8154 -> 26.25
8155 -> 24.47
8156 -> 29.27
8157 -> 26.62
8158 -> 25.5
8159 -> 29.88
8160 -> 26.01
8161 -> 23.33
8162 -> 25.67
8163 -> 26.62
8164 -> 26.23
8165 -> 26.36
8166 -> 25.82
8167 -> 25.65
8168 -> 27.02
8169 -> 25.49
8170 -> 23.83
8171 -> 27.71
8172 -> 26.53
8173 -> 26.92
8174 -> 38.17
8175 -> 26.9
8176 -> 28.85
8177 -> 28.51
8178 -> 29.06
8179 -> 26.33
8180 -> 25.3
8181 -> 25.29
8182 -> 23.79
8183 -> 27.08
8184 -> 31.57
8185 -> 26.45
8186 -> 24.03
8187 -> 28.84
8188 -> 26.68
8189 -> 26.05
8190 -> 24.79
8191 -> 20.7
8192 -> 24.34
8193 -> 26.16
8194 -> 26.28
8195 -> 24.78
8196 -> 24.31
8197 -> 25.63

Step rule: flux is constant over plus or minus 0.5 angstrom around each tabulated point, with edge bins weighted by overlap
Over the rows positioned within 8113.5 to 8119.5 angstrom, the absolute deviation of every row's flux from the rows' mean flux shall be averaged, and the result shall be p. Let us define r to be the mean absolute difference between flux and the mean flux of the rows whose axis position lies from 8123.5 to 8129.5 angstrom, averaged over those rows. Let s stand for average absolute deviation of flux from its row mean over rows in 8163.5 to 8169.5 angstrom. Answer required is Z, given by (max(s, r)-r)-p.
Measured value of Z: -2.6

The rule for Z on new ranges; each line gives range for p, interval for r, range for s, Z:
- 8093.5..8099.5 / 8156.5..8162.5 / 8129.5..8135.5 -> -1.1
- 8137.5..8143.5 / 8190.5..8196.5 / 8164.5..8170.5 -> -1.6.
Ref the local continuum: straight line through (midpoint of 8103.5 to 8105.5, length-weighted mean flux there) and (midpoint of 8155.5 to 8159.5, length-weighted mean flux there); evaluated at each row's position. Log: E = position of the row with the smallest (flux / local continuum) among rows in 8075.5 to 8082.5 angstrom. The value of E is 8082 angstrom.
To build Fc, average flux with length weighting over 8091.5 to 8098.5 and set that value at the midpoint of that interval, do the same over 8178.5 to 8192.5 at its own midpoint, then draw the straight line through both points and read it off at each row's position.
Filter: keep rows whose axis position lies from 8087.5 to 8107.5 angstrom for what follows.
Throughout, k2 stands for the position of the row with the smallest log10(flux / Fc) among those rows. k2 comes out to 8099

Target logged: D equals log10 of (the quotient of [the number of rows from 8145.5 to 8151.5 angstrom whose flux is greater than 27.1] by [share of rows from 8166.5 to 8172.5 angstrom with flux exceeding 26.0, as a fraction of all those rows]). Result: 0.6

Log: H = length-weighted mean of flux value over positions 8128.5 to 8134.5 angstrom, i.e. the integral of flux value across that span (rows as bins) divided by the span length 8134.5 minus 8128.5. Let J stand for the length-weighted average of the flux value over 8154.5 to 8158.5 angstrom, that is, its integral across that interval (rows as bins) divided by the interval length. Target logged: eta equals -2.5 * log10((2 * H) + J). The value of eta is -4.76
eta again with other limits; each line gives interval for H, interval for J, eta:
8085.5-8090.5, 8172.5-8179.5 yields -4.76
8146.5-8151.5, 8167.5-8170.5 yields -4.74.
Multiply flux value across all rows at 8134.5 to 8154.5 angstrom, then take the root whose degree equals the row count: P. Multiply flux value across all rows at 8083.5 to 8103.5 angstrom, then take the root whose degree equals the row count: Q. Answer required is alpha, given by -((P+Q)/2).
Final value -25.9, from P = 26.1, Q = 25.7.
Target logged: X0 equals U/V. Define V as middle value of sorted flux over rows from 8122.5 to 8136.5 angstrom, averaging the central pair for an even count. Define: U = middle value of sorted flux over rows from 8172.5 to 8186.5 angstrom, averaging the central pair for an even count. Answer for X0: 1.00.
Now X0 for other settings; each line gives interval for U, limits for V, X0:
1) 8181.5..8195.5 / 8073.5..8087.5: 1.00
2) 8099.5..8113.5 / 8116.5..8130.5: 1.02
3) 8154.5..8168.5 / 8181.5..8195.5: 1.00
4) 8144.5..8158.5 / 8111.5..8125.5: 0.96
